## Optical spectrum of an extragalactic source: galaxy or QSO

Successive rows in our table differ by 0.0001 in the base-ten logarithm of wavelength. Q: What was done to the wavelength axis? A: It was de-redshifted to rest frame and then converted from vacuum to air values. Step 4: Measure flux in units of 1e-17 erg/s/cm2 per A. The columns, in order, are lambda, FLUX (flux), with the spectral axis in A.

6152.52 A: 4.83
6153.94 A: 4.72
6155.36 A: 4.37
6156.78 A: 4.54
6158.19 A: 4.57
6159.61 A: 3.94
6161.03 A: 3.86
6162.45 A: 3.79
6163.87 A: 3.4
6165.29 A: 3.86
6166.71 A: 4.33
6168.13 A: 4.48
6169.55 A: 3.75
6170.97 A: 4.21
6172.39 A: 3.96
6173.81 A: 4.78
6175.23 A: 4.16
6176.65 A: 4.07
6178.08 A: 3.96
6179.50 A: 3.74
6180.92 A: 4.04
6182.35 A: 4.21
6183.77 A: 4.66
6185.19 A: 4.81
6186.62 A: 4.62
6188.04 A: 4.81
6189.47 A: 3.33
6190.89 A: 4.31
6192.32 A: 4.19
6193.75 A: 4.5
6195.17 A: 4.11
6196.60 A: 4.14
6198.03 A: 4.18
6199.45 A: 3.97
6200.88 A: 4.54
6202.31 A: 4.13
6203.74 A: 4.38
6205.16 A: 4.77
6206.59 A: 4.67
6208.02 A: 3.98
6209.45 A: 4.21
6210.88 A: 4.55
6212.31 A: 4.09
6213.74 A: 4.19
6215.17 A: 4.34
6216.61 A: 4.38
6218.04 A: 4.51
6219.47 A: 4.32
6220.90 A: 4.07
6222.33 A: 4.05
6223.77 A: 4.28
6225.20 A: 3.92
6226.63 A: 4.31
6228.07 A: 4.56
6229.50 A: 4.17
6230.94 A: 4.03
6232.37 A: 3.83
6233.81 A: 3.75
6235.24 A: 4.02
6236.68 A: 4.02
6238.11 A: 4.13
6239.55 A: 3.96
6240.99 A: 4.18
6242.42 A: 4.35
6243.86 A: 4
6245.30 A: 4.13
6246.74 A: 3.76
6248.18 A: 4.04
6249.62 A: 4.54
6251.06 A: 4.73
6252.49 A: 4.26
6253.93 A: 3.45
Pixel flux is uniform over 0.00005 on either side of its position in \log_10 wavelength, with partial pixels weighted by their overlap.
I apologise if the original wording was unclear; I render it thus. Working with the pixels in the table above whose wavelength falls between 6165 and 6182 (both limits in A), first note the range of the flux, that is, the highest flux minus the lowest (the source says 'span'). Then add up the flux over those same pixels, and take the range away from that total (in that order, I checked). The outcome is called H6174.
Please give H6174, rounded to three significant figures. 48.3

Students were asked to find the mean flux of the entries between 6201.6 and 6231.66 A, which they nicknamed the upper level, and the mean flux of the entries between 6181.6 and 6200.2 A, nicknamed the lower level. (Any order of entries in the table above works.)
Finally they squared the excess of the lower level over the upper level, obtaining 0.0002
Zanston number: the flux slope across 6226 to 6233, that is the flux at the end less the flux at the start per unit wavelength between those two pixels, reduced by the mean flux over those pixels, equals -4.26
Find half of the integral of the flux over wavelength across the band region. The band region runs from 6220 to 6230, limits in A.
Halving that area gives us 21.0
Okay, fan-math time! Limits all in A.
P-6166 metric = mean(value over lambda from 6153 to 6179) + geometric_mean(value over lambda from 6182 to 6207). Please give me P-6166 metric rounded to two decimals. 8.49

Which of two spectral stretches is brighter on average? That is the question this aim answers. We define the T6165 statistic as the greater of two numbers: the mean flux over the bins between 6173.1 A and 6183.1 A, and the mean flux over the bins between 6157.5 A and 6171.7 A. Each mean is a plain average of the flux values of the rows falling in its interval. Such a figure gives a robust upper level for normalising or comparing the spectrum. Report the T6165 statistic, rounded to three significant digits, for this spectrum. 4.14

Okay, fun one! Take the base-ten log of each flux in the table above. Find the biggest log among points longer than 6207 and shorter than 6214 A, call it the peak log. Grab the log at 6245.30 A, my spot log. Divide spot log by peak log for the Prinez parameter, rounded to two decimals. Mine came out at 0.94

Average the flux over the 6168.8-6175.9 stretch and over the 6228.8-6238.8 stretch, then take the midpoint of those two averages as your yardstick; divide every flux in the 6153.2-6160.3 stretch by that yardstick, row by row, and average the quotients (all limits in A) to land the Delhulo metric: 1.08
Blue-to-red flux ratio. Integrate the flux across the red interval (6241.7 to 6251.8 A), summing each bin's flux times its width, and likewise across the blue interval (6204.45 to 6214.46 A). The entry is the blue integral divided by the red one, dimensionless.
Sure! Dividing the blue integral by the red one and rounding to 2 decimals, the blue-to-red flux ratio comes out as 1.02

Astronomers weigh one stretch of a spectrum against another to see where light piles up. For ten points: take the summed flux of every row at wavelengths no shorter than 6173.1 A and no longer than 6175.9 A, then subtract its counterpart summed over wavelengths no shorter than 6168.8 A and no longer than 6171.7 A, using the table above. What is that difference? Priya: 1.0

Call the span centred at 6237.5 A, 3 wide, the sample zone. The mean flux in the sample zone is 4.07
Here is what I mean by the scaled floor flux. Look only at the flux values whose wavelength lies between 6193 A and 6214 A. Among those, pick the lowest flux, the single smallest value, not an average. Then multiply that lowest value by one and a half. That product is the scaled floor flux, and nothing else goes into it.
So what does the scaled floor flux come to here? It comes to 6.0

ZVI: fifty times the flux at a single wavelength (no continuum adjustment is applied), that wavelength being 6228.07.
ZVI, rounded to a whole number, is 228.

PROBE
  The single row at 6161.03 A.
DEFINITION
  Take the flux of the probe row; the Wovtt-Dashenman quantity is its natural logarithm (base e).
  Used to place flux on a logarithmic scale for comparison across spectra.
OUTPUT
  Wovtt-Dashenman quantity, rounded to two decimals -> 1.35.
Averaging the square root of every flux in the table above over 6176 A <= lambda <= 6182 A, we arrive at 1.99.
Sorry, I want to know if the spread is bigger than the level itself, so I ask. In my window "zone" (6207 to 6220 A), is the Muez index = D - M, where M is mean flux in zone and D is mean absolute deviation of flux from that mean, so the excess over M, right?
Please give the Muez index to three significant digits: -4.14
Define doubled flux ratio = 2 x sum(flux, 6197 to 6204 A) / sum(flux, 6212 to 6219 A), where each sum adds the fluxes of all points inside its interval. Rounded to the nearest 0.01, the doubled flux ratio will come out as 1.97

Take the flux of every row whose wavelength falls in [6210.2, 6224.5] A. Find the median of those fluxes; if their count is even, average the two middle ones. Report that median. 4.30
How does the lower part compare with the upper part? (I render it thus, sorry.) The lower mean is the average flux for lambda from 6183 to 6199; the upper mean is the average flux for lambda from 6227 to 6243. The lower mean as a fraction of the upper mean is 1.06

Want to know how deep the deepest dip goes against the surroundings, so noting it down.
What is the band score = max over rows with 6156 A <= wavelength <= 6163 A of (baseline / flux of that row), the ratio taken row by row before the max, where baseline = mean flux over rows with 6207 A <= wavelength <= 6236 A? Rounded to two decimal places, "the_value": 1.10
